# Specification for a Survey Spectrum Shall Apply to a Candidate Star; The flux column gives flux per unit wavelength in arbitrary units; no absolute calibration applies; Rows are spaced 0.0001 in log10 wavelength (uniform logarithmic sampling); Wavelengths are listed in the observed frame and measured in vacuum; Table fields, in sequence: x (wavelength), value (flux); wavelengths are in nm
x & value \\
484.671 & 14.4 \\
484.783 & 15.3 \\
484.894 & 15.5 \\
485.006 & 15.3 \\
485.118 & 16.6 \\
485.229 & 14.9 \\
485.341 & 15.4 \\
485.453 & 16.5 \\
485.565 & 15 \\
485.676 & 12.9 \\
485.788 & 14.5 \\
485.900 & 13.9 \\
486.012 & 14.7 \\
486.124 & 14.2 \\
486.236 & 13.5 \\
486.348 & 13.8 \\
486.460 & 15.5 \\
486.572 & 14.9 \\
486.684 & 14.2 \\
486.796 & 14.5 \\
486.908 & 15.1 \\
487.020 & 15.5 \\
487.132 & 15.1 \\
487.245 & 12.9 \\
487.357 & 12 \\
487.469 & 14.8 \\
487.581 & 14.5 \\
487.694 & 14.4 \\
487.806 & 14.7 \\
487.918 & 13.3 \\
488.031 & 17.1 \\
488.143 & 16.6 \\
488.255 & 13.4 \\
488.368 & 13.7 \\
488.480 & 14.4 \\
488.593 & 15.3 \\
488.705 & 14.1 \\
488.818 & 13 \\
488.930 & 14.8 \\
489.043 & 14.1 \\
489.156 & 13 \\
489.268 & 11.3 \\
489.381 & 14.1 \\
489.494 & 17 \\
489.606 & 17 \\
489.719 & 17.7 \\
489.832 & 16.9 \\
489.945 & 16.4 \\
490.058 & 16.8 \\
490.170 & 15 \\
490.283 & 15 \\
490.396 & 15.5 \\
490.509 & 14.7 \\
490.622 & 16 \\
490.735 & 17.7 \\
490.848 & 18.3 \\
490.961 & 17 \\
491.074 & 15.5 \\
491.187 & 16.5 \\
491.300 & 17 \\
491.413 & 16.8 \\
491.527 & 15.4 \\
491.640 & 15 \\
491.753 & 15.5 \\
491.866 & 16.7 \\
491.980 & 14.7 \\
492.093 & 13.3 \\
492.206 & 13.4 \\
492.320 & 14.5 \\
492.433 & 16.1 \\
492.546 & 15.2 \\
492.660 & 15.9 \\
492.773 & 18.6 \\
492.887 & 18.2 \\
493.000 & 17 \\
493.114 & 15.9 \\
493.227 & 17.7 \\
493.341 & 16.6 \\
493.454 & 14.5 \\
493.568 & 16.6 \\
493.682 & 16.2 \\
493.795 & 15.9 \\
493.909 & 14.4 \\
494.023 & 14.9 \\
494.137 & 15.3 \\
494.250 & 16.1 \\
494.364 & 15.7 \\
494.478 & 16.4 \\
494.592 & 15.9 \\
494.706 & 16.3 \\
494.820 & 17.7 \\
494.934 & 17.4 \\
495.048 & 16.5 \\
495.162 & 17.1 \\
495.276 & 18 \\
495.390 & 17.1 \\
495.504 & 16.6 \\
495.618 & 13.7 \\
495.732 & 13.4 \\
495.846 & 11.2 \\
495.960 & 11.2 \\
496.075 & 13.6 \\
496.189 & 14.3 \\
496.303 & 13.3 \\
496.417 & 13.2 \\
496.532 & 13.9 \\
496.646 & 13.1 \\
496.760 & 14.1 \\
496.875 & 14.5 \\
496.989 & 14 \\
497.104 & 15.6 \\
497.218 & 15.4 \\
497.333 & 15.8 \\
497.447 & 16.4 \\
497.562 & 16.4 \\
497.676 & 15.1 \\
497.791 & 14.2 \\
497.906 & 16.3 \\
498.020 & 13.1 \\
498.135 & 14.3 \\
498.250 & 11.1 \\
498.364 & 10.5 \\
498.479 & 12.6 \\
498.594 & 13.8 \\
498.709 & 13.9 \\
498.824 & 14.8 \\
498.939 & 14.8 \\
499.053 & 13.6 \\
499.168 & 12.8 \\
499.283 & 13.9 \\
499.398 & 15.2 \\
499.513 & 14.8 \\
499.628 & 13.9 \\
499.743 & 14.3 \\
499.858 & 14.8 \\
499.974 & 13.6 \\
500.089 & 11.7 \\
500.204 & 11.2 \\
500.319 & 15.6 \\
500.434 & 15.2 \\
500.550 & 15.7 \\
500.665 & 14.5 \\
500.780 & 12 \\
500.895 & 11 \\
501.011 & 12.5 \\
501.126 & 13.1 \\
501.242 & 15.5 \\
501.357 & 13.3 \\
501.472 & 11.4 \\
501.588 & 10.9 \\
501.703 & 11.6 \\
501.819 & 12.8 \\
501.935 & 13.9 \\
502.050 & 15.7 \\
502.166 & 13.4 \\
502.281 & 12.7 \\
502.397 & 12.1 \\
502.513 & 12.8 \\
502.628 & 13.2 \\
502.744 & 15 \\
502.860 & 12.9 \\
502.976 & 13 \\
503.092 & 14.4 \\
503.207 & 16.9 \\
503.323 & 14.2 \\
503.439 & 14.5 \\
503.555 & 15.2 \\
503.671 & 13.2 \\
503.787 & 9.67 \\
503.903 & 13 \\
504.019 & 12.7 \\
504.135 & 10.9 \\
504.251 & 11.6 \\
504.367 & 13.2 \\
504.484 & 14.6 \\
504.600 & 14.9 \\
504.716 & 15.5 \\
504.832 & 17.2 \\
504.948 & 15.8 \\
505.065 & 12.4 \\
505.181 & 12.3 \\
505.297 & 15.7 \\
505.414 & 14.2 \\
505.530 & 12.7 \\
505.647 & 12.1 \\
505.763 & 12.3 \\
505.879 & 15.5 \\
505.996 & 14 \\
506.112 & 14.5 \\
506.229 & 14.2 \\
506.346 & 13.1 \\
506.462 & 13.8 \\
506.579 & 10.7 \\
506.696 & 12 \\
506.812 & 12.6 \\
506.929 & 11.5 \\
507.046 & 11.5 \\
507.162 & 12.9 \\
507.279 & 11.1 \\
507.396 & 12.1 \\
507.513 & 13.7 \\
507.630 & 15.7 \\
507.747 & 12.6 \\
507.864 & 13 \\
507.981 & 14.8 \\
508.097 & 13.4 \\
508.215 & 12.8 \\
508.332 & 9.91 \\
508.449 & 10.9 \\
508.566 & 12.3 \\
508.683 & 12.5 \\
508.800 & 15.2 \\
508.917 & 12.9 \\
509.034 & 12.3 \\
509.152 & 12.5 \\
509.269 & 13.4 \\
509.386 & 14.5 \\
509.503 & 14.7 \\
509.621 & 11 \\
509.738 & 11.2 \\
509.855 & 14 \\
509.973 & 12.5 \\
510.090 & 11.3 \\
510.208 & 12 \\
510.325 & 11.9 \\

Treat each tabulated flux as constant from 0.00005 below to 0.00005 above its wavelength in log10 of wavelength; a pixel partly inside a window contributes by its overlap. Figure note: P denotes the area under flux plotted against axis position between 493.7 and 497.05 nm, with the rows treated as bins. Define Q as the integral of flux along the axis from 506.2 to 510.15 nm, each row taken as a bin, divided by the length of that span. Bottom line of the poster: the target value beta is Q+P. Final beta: 63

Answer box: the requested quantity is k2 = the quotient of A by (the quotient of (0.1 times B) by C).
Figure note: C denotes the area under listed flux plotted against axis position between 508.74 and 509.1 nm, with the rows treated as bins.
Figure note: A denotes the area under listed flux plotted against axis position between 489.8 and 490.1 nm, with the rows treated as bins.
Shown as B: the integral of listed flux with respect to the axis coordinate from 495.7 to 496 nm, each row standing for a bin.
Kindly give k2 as 68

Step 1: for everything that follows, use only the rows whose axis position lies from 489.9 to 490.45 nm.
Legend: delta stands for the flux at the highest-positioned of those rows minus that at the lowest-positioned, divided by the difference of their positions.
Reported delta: -2.0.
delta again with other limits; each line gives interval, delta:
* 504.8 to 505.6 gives -6.4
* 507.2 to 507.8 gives 3.2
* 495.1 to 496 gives -7.4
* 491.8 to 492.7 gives -1.0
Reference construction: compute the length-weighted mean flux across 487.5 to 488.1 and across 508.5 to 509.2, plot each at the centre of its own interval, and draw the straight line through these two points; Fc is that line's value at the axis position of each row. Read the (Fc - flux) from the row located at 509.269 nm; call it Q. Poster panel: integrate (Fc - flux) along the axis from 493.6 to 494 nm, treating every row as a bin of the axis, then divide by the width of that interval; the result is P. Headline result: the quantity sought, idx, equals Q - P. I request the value 0.7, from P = -1.2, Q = -0.5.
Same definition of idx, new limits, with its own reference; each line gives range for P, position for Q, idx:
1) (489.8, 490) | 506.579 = 4.4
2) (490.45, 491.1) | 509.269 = 1.5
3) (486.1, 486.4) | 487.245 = 0.8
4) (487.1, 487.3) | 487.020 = -1.6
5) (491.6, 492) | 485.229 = 1.3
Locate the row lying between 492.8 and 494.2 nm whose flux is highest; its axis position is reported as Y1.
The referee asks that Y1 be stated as 492.887 nm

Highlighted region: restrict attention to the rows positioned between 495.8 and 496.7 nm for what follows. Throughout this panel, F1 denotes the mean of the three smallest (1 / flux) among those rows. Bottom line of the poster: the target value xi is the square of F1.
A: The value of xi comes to 0.0052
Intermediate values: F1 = 0.0718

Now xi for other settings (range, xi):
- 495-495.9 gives 0.0033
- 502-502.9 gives 0.0047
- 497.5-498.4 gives 0.0040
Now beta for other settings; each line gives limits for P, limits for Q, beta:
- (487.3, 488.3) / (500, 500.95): 28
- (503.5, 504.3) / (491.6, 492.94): 25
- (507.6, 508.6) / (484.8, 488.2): 27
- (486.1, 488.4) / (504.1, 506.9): 47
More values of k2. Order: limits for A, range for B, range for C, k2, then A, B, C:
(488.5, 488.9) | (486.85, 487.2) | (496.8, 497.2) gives 63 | 5.68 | 5.3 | 5.89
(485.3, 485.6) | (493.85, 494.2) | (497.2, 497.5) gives 43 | 4.70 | 5.2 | 4.78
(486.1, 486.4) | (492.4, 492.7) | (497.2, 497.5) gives 42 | 4.14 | 4.7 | 4.78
